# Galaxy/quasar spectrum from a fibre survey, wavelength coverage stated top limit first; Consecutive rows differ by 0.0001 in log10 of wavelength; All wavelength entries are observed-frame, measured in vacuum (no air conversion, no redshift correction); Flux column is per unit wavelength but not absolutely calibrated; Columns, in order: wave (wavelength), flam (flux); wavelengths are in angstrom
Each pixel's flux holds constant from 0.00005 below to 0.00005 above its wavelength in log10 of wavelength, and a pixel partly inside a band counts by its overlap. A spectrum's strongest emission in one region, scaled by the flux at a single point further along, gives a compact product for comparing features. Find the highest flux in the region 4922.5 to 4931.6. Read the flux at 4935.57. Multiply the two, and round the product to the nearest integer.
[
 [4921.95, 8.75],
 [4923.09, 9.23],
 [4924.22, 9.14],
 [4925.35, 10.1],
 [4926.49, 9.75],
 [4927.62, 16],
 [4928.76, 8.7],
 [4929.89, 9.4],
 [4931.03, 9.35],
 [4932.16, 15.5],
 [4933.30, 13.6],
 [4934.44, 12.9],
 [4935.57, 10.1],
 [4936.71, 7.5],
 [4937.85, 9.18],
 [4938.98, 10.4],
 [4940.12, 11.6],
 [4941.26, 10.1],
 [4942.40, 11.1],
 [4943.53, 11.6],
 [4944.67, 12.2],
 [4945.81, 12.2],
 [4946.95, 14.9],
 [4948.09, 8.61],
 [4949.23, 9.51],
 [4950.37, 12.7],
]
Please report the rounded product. 162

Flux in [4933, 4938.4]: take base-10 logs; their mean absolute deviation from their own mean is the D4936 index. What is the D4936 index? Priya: 0.084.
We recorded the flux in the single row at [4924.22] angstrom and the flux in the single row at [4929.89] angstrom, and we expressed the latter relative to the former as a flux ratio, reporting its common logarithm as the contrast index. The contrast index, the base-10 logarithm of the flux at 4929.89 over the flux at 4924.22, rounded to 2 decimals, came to 0.01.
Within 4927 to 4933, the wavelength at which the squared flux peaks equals 4927.62 angstrom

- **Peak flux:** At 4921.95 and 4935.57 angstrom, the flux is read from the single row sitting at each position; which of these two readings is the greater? 10.1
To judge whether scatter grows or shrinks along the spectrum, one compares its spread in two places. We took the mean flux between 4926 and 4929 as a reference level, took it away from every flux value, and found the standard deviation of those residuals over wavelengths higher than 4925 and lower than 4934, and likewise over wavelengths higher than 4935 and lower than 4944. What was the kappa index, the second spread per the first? 0.5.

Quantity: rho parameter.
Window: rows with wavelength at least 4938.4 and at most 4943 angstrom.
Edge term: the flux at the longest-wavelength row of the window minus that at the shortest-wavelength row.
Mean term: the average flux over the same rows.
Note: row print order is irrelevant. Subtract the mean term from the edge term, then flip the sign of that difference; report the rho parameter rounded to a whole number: 10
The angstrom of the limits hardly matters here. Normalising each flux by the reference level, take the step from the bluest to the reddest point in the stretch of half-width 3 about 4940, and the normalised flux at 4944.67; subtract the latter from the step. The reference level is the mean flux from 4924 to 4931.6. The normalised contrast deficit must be -0.99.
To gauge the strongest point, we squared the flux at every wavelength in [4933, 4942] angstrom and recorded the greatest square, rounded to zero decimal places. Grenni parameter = 185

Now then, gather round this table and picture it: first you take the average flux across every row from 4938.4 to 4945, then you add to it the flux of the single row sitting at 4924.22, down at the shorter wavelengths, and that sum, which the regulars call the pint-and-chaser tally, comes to 20.3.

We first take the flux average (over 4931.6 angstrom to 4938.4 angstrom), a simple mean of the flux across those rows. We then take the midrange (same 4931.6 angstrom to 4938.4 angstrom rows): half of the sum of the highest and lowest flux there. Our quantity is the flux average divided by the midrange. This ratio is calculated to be 1.00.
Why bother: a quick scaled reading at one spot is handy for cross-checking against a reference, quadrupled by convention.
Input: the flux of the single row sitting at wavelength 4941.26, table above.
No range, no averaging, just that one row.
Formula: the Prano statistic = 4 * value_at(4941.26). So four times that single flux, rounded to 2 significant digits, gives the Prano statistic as 40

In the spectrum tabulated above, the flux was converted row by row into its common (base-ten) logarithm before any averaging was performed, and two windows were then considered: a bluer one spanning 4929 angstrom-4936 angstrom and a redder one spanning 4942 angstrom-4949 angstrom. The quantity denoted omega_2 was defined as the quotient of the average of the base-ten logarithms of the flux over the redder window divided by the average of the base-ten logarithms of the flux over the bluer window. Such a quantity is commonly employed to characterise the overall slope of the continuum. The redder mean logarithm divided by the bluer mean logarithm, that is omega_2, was 1.00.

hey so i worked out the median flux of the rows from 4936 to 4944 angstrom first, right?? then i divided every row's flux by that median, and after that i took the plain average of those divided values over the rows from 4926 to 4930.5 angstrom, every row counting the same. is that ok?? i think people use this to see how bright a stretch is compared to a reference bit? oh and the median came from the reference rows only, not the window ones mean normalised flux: 1.05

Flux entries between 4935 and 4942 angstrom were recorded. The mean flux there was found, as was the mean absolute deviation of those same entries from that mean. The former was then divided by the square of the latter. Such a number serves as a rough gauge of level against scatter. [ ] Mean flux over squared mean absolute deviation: 10.2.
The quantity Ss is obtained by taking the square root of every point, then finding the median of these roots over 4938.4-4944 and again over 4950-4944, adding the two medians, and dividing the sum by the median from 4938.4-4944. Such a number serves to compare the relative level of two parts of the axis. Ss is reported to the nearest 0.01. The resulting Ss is 2.05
